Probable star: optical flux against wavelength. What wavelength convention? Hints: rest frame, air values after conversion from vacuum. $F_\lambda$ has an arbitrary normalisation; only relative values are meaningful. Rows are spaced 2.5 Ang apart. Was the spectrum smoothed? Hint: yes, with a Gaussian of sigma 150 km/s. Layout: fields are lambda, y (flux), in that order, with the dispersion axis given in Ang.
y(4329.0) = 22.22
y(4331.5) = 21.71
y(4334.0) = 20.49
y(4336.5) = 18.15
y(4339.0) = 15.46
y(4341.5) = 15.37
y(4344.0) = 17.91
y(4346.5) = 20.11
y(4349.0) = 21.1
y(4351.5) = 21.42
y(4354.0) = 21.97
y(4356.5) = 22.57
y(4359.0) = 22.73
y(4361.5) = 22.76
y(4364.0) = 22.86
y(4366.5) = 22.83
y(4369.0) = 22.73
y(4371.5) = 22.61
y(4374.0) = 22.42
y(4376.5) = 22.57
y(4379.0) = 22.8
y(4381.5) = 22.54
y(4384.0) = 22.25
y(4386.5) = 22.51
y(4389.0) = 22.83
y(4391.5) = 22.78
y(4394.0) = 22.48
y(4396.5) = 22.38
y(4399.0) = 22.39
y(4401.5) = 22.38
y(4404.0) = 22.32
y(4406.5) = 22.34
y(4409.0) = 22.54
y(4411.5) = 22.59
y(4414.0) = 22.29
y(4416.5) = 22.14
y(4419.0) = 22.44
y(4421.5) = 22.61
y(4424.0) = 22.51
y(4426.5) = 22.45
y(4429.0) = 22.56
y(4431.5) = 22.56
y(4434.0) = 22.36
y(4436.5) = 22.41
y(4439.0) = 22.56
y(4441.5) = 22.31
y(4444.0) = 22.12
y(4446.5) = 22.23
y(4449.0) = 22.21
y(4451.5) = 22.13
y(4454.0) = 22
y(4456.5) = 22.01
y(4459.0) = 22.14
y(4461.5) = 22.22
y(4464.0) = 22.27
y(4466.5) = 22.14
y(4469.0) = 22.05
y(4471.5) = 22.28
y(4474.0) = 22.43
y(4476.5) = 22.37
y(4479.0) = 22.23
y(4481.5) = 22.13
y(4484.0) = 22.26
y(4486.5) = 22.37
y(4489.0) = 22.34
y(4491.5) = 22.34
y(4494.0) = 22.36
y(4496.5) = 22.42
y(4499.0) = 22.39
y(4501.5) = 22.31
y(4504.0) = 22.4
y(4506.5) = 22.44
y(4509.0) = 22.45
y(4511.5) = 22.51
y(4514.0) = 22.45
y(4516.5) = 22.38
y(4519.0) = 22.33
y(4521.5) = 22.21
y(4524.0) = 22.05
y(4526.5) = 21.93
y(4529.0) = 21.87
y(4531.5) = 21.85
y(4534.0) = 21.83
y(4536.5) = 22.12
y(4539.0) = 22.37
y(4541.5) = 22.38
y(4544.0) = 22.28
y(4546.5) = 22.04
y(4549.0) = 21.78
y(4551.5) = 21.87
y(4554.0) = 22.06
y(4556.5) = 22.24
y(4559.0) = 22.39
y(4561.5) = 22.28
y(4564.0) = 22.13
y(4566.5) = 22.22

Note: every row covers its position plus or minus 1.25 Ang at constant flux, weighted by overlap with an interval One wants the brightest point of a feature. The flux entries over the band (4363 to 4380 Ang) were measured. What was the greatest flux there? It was 22.86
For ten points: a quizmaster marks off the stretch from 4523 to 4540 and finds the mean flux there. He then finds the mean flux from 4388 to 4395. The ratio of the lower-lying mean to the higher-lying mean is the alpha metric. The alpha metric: 1.032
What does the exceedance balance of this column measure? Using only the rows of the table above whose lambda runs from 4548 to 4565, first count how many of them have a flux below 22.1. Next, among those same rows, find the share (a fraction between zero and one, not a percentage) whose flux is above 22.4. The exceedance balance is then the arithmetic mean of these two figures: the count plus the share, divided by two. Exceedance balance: 1.5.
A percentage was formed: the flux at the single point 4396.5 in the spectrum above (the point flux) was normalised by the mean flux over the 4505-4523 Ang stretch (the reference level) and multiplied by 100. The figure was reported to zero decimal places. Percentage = 100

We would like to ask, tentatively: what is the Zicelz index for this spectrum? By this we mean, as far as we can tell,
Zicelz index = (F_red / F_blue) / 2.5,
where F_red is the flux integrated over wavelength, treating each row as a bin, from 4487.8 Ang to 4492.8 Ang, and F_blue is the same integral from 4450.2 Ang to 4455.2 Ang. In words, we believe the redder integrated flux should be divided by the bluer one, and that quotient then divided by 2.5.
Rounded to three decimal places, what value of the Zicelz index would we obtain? 0.405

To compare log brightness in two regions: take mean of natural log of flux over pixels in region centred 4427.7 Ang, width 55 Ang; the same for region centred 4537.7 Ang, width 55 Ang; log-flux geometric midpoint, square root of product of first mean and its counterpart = 3.10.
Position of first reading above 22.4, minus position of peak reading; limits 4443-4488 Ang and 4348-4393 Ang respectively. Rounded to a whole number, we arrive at 110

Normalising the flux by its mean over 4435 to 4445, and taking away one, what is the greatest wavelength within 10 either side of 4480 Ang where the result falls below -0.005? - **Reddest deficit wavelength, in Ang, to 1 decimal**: 4481.5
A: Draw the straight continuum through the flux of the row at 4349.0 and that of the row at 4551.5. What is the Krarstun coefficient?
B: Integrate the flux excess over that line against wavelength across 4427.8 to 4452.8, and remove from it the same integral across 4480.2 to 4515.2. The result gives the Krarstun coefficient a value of -2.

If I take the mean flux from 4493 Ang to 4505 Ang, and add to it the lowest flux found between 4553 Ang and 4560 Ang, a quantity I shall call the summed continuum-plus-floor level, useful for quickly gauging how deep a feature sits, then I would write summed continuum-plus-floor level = 44.4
